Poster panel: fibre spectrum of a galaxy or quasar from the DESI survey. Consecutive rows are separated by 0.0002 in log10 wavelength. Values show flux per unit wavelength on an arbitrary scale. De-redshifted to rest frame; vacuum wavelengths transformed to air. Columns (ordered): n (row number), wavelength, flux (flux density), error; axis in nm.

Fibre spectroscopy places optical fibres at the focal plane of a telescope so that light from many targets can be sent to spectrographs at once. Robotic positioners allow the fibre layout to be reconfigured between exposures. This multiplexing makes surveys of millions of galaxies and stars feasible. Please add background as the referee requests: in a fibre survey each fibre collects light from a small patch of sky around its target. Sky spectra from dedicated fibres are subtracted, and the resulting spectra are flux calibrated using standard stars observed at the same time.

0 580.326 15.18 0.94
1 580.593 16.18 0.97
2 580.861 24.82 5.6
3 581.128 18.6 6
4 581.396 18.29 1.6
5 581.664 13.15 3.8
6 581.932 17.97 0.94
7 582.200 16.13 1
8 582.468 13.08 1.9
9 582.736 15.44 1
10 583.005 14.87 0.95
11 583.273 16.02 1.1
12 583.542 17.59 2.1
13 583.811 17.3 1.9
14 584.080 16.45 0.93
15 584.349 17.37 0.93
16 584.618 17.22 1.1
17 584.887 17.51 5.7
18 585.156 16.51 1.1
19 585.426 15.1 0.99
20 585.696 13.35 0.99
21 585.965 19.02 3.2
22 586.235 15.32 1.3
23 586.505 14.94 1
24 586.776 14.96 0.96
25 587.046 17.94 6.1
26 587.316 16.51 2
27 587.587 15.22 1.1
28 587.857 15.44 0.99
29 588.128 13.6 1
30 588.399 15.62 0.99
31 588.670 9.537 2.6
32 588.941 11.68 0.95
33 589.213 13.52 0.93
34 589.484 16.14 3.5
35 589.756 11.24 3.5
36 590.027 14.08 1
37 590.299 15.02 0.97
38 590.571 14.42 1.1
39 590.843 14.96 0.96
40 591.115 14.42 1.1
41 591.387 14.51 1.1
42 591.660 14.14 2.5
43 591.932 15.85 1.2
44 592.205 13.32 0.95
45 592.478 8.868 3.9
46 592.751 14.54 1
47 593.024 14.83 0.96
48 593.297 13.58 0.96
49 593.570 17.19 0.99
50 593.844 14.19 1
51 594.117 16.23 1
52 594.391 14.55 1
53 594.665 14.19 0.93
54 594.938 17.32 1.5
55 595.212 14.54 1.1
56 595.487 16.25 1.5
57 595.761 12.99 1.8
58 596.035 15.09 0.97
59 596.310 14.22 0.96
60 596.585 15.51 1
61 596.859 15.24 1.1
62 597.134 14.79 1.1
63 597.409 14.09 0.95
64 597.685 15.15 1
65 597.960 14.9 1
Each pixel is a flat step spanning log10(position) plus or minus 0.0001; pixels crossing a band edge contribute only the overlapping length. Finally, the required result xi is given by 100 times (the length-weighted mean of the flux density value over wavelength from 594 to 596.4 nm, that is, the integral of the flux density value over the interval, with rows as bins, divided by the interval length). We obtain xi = 1505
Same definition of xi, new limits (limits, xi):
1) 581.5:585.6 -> 1610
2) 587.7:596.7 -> 1429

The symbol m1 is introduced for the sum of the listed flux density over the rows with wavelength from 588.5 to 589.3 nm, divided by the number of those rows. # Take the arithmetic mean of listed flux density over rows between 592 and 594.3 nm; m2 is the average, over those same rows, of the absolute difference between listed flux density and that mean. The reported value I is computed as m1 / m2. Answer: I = 7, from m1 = 11.6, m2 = 1.6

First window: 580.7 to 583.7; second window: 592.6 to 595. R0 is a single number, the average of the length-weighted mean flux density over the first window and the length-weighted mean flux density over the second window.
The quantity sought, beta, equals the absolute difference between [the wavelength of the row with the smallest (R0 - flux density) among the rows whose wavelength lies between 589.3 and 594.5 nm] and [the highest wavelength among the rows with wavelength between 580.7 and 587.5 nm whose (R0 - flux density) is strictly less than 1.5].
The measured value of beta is 6.25 nm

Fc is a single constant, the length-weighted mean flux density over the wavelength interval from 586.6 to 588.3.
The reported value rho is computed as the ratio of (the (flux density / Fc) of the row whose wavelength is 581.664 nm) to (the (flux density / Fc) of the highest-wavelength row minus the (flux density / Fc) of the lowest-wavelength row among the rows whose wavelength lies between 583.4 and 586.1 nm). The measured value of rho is 9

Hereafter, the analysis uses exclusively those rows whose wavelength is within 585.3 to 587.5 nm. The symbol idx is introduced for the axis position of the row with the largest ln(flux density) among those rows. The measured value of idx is 585.965 nm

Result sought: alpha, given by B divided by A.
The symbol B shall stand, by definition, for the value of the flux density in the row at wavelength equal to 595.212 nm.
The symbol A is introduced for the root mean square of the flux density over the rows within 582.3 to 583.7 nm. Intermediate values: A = 15.5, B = 14.54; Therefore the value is 0.94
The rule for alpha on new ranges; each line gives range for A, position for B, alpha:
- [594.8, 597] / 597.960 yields 0.98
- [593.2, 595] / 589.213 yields 0.88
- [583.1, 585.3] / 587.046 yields 1.05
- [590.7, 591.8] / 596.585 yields 1.07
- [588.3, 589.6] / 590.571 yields 1.07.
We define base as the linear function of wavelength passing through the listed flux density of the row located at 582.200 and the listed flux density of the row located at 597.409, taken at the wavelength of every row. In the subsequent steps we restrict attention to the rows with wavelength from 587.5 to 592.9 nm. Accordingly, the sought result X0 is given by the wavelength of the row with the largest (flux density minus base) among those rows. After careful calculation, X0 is 591.932 nm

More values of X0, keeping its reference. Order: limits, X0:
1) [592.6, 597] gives 594.938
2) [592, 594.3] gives 593.570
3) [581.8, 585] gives 581.932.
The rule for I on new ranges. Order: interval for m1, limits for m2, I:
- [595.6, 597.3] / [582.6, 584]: 15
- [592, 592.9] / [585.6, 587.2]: 7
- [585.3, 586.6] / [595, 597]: 20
